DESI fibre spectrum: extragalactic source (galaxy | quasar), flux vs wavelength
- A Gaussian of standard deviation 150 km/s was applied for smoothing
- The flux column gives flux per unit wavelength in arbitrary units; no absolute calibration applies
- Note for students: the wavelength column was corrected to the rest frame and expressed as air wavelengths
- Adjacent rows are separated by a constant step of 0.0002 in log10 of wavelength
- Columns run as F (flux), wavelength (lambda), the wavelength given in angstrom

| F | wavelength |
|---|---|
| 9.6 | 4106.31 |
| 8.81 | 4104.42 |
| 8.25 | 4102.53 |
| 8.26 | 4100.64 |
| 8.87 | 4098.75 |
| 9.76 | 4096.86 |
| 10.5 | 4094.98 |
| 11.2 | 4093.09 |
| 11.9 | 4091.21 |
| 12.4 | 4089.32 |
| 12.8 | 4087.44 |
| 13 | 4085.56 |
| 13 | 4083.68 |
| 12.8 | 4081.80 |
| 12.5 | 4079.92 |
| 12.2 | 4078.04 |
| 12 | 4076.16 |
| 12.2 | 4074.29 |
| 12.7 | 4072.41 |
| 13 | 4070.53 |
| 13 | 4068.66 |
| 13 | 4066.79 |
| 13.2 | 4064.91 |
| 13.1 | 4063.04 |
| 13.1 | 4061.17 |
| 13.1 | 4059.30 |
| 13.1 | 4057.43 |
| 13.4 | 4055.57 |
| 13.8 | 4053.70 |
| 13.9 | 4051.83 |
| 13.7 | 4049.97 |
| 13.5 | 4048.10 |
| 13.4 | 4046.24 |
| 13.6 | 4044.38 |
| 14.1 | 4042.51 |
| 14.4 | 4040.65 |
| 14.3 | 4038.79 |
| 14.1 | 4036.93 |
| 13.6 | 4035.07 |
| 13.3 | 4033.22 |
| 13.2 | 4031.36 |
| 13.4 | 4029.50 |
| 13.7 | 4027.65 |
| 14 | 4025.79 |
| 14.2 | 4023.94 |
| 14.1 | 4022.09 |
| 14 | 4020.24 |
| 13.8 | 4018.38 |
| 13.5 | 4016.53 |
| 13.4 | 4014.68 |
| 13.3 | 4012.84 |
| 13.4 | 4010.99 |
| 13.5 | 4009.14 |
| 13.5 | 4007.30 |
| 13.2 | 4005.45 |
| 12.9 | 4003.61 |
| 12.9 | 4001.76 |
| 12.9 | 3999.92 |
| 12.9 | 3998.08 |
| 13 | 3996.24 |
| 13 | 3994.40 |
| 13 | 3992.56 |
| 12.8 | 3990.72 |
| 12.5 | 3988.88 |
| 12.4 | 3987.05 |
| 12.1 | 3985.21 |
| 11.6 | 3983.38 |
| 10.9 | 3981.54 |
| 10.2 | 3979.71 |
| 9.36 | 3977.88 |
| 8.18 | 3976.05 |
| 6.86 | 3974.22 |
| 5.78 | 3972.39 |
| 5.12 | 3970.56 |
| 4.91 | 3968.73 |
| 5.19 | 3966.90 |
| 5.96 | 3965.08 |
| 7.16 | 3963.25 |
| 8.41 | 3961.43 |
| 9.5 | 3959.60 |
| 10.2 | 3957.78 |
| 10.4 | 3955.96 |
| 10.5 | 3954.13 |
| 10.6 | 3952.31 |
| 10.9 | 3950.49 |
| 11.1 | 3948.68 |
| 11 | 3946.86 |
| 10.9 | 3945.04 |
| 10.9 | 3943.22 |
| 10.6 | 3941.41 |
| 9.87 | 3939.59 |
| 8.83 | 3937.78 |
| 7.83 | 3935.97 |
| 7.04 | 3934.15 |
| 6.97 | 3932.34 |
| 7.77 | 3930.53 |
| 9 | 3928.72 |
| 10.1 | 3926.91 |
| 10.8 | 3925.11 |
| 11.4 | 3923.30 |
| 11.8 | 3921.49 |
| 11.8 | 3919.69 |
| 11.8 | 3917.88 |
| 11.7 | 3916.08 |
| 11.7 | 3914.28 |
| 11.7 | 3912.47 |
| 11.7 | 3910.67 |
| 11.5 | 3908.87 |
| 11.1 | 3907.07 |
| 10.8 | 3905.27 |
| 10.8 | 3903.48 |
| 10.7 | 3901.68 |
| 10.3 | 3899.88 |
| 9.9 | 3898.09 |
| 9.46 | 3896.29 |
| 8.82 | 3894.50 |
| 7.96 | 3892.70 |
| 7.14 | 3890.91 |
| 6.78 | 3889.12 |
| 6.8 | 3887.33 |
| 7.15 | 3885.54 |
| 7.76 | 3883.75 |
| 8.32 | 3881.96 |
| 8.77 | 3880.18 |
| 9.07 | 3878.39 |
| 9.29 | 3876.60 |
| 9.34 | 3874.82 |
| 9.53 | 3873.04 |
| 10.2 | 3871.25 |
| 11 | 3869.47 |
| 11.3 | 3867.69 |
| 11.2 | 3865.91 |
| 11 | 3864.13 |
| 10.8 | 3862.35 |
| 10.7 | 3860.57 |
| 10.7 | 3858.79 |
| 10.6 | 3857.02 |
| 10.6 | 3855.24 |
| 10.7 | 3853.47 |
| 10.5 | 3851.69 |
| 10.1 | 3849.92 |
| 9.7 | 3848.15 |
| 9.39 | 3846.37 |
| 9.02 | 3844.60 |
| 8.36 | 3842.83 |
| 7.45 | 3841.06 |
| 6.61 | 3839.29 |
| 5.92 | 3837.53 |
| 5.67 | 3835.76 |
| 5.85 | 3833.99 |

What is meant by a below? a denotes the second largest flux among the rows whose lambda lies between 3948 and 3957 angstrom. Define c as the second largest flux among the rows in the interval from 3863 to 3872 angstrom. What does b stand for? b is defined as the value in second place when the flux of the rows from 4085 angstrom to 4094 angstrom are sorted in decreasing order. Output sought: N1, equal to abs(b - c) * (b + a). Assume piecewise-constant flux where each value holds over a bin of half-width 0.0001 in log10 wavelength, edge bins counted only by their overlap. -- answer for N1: 38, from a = 10.9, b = 12.8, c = 11.2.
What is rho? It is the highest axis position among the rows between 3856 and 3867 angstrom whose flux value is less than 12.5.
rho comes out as 3865.91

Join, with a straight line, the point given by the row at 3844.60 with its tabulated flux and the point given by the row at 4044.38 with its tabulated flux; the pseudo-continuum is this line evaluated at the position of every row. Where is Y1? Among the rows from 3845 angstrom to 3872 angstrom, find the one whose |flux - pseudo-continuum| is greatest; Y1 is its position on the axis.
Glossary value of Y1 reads 3867.69 angstrom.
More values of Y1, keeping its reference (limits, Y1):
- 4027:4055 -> 4040.65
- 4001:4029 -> 4023.94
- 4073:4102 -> 4100.64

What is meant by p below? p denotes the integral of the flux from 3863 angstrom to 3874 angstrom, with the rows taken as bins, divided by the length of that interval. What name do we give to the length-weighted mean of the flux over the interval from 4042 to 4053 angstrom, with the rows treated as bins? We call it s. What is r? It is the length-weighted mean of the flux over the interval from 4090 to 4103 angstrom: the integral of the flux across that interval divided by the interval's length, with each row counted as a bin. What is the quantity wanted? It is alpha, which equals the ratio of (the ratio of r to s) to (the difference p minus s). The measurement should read -0.2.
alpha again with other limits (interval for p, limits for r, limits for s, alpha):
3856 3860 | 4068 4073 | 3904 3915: -1.5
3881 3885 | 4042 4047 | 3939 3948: -0.5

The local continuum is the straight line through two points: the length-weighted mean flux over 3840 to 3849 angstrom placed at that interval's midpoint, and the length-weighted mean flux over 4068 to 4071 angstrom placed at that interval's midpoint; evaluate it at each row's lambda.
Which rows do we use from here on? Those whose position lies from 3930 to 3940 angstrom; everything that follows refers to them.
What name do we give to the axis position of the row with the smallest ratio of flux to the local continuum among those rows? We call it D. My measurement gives 3932.34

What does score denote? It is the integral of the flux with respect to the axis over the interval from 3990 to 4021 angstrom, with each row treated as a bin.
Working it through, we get 410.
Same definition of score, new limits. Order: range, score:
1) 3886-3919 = 330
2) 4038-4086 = 633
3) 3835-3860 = 225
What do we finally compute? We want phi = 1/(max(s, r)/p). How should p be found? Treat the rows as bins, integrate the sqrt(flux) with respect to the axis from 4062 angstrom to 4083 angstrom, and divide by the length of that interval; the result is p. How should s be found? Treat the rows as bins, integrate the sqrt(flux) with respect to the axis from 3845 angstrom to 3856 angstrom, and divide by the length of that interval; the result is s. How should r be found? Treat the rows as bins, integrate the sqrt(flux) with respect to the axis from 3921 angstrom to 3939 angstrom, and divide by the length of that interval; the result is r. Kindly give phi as 1.12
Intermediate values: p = 3.56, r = 3.01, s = 3.18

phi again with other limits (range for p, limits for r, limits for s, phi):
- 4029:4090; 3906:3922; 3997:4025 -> 0.99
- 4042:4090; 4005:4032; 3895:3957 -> 0.98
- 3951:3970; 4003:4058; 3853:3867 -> 0.77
